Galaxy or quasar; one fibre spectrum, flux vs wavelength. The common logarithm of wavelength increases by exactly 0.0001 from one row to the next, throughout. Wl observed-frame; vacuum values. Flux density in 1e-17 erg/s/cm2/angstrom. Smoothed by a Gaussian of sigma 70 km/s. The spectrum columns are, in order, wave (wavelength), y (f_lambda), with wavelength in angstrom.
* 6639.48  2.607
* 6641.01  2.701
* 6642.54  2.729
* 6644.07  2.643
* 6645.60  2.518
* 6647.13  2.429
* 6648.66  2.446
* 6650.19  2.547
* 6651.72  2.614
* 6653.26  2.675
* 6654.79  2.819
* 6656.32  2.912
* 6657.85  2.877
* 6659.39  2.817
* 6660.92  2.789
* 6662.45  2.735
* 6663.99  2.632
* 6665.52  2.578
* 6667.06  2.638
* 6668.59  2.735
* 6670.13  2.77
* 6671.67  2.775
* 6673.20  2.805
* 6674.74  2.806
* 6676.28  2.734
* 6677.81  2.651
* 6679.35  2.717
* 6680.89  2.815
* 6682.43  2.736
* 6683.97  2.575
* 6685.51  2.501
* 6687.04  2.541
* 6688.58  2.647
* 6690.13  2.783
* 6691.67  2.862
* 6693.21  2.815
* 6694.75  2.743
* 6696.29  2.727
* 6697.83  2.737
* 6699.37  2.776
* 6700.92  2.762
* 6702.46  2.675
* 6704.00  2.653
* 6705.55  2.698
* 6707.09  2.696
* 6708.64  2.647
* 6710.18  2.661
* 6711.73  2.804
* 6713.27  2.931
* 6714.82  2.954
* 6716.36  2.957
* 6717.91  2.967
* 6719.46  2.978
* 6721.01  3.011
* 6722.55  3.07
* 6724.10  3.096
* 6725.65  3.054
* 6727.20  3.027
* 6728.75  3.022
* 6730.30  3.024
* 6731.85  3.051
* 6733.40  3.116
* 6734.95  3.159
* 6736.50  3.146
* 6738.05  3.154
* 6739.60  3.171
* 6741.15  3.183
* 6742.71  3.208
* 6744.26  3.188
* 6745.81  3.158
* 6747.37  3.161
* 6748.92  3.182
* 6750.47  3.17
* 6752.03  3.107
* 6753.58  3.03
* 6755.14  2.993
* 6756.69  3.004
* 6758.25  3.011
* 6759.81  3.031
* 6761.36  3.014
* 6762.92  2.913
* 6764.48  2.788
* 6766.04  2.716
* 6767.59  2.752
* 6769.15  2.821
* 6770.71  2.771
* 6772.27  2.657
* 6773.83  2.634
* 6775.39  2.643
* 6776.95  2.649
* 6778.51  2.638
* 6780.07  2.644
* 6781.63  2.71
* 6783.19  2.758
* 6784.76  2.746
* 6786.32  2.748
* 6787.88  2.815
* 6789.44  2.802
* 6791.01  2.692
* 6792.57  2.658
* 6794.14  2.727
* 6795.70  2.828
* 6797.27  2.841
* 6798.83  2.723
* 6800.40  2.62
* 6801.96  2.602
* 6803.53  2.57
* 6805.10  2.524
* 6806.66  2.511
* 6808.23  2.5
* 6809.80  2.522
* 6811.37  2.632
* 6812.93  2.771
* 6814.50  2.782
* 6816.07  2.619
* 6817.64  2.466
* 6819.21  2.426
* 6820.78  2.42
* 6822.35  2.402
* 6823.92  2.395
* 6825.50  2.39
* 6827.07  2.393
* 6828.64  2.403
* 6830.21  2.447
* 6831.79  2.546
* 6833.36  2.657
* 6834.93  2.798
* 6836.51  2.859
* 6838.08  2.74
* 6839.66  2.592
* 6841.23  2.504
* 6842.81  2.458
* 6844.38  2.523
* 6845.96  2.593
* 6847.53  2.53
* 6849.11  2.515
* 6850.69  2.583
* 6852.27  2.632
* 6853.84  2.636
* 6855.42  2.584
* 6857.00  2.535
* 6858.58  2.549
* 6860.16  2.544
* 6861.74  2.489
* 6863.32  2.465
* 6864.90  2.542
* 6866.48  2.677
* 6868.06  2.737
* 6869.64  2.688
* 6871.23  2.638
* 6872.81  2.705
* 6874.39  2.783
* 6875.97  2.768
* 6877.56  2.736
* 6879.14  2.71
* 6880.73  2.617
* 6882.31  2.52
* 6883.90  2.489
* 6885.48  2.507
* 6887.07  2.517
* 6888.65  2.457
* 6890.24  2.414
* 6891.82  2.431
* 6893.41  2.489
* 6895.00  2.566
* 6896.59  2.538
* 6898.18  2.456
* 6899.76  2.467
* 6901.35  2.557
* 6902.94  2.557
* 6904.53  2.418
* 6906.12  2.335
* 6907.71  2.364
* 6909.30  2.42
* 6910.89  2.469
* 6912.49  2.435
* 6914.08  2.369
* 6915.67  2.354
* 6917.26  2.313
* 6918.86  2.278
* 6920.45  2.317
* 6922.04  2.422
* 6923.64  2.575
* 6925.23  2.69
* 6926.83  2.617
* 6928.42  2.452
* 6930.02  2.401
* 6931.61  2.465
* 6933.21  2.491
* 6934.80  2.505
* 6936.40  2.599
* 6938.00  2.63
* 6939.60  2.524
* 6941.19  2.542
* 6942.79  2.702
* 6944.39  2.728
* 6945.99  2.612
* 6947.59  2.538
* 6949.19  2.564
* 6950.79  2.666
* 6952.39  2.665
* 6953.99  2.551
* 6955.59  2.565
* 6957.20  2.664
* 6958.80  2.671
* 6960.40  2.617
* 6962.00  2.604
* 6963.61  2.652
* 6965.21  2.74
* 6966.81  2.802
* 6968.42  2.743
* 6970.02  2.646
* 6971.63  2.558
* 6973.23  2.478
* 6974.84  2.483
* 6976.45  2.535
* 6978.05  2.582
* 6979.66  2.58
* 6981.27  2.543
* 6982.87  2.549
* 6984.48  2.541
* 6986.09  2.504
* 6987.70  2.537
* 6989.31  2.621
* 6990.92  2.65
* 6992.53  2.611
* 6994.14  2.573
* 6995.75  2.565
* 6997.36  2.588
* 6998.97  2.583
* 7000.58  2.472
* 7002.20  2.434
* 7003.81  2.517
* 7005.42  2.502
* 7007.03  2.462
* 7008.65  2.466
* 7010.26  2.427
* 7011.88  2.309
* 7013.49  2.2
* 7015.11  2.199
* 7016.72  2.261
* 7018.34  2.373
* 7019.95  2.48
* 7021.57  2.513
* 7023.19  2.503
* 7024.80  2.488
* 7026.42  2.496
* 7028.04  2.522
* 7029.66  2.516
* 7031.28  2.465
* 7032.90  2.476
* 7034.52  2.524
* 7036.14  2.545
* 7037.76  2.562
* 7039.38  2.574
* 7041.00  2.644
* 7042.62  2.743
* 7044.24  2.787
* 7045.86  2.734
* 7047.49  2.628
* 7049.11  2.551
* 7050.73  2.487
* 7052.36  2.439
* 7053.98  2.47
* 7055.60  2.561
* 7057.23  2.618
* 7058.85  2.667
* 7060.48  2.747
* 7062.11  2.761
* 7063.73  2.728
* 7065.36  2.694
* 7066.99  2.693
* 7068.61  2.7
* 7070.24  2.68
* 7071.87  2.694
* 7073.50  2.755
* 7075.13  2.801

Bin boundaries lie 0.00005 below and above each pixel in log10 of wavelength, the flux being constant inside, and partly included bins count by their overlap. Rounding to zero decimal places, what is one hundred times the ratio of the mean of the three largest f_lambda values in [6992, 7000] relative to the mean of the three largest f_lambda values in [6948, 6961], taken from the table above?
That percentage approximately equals 97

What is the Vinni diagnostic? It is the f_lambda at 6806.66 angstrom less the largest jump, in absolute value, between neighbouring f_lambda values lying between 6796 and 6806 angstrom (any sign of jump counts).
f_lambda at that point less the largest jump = 2.39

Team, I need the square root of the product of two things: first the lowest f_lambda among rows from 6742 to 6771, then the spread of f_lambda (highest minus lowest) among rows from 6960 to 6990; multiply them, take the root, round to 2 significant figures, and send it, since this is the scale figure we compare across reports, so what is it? 0.94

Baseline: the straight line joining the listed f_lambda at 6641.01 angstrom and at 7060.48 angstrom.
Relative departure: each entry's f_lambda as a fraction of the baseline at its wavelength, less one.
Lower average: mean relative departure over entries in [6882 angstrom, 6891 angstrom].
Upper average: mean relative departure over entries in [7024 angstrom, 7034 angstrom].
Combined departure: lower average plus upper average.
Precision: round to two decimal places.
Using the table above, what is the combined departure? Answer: -0.18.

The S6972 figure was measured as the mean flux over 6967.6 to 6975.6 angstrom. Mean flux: 2.58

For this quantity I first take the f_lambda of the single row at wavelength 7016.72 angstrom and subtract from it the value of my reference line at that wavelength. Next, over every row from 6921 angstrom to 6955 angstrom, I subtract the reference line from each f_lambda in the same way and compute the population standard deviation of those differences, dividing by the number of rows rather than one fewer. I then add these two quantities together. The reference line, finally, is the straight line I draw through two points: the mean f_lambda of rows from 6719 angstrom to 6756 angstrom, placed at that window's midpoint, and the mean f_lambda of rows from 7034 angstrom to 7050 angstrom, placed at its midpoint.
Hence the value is -0.31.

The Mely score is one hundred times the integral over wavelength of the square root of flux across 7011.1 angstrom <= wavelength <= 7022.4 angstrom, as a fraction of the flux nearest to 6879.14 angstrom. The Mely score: 637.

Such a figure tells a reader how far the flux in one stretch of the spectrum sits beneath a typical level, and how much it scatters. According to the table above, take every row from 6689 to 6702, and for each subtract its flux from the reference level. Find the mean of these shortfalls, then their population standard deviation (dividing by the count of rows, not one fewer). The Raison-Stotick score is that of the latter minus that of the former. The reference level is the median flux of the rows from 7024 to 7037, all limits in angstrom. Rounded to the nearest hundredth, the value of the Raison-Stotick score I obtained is 0.31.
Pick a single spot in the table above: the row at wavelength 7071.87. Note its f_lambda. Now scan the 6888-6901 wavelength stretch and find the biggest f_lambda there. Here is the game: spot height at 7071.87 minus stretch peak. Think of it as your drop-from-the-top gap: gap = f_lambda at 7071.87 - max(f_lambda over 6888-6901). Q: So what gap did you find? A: 0.13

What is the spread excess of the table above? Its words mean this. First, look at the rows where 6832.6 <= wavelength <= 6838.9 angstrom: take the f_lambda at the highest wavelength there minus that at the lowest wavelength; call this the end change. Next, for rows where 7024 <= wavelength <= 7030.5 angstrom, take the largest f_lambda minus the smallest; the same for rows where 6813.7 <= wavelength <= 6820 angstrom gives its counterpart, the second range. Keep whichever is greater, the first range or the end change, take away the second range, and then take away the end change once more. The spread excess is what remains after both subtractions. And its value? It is -0.36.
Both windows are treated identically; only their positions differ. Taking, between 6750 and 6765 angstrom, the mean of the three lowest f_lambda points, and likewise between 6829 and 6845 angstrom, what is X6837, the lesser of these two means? 2.47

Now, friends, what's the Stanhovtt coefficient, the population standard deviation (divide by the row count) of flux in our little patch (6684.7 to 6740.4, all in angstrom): 0.19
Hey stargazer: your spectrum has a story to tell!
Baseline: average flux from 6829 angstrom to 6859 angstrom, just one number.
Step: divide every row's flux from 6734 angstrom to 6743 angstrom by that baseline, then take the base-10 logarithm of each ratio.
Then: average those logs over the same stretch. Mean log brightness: 0.087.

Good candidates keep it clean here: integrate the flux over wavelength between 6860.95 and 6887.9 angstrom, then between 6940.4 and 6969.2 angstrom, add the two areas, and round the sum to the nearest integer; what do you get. 147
